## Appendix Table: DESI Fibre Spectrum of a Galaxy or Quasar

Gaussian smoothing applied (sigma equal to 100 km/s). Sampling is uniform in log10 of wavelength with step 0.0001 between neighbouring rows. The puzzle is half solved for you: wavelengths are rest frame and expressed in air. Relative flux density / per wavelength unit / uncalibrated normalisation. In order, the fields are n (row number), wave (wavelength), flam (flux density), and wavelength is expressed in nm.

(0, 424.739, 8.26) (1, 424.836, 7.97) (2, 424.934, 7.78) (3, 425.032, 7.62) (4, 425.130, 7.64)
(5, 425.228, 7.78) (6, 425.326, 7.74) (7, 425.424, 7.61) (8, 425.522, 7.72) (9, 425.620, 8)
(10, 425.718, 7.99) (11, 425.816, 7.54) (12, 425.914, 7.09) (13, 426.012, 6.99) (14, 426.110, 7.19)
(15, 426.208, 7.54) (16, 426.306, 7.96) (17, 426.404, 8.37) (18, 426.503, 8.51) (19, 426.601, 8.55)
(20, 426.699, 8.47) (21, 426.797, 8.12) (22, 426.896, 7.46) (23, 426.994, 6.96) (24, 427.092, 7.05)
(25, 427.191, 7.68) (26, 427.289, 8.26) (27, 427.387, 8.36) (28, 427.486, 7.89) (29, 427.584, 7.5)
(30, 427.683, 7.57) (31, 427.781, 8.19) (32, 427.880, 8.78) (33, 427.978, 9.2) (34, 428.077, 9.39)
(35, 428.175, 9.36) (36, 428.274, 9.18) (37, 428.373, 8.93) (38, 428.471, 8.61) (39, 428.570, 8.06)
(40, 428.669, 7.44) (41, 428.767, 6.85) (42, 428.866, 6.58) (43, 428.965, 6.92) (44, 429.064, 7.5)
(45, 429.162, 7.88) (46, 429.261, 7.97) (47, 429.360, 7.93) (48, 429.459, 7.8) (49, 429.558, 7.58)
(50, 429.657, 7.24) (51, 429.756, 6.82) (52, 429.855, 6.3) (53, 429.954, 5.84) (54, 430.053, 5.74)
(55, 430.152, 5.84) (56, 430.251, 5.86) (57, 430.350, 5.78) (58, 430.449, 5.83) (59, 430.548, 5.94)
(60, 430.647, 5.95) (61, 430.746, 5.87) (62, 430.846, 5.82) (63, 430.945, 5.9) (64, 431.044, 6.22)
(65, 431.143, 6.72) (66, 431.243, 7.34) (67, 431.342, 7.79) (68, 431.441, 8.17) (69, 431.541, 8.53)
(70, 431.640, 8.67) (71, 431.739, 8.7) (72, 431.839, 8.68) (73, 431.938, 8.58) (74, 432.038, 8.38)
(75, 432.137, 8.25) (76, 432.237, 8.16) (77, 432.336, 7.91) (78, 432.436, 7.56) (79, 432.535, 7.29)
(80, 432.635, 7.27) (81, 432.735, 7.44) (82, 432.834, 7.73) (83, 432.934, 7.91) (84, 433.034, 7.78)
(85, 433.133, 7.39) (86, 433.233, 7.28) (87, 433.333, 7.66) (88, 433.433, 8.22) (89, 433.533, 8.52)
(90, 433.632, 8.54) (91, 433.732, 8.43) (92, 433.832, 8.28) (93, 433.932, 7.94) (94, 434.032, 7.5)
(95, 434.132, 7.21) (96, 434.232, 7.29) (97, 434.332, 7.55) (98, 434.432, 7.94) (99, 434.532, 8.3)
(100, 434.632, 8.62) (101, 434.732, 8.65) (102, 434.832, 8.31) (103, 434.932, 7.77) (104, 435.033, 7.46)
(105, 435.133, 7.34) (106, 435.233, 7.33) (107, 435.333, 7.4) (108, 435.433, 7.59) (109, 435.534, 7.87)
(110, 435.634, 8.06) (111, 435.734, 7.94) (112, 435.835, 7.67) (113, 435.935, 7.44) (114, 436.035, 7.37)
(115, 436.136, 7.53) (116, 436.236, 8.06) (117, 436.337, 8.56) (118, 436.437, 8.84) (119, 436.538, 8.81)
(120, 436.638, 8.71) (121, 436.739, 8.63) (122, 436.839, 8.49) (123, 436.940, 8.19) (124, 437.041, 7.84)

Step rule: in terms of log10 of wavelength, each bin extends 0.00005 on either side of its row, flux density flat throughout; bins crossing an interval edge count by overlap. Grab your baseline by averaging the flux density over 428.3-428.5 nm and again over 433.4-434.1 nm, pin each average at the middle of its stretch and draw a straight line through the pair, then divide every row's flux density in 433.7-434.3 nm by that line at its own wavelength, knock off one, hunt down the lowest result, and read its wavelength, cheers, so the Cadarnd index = 434.132 nm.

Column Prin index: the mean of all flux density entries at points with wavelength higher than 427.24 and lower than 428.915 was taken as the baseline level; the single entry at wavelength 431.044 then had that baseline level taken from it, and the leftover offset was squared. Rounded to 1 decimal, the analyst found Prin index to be 4.1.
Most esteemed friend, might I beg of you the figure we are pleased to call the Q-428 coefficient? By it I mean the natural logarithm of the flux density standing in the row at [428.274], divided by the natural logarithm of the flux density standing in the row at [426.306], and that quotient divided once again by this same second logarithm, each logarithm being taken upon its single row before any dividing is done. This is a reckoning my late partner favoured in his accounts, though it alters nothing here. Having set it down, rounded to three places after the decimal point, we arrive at 0.515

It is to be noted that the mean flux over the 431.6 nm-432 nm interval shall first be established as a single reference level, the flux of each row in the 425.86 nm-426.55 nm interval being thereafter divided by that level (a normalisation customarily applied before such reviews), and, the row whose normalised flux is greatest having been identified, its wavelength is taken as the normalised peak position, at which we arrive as 426.503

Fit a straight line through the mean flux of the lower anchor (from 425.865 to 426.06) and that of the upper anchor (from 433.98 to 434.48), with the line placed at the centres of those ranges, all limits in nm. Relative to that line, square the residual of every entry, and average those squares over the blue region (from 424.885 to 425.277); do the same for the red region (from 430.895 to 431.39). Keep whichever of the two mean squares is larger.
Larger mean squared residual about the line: 0.76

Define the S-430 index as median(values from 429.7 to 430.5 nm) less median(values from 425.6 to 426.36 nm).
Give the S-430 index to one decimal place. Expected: -1.7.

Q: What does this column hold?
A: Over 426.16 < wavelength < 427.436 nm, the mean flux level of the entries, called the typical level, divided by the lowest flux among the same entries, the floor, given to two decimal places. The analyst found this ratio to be 1.14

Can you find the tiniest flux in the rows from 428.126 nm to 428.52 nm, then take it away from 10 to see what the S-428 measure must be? 1.39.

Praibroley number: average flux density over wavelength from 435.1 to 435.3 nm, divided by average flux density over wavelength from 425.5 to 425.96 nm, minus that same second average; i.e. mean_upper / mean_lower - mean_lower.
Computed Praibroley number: -6.71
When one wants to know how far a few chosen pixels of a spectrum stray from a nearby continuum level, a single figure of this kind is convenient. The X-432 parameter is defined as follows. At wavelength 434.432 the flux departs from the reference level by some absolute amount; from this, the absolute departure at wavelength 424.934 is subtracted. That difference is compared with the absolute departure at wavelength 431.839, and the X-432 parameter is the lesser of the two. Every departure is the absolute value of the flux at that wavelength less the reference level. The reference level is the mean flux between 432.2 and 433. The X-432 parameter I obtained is 0.2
